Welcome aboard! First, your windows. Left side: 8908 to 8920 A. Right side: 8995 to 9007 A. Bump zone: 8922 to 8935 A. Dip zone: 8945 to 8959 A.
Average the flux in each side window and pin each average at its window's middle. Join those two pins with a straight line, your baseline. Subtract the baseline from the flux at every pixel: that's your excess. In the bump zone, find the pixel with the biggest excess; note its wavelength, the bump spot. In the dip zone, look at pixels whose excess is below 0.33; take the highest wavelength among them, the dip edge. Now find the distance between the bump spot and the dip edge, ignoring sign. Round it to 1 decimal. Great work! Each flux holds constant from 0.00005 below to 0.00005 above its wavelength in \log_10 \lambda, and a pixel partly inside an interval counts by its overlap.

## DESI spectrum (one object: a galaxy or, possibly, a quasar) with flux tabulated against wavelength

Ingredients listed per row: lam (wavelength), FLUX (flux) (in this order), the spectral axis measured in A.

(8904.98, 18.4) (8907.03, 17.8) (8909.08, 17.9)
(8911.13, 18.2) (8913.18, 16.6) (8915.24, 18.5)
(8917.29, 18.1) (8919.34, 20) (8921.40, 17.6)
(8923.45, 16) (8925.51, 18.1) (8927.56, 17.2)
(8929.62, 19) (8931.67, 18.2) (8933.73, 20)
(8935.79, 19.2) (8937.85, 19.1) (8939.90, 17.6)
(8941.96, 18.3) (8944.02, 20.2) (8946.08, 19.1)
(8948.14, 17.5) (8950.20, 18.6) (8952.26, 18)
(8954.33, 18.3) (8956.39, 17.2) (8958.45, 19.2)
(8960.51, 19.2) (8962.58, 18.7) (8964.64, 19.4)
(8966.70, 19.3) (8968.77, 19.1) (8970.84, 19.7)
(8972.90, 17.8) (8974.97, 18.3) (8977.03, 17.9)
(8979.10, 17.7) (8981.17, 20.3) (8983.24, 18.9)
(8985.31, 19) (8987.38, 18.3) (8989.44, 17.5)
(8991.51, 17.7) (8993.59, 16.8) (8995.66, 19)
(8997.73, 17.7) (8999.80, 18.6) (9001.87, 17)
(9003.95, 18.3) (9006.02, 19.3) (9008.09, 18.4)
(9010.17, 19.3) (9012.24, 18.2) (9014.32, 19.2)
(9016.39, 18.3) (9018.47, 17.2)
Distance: 22.7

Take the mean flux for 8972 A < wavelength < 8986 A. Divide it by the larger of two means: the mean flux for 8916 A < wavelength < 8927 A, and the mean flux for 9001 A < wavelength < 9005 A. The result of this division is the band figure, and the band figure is 1.03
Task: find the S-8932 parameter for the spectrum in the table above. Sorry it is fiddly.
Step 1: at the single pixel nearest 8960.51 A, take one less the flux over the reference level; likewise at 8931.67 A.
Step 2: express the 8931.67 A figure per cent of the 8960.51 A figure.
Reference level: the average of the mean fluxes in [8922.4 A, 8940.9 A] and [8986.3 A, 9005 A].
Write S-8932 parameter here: 11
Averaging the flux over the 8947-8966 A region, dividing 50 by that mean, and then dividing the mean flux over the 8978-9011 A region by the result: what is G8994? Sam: 6.78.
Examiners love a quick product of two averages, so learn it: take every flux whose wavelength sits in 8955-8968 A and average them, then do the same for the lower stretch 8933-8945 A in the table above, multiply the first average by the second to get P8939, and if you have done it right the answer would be 359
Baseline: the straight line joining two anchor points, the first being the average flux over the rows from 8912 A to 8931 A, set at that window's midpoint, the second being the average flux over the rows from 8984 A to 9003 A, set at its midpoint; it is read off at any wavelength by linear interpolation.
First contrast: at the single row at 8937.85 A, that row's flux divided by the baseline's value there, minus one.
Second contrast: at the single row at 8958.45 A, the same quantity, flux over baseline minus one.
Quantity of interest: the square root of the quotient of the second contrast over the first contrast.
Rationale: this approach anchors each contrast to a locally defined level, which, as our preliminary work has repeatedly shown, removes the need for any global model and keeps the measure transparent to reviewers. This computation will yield 1.0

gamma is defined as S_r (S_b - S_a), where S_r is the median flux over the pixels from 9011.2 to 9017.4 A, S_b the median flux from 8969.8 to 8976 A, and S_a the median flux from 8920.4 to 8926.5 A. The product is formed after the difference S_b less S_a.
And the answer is 13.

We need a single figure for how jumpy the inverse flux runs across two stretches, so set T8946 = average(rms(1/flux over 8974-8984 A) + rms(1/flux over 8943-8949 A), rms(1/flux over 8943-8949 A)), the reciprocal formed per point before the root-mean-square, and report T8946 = 0.0800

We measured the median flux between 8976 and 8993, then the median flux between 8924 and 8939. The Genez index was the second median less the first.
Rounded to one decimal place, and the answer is 0.9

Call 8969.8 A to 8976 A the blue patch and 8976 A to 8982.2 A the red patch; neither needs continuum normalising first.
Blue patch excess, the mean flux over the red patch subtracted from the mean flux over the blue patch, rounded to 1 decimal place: 0.0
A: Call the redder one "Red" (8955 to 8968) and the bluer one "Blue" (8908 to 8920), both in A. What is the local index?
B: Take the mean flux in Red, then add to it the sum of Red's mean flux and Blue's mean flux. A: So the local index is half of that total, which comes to 27.9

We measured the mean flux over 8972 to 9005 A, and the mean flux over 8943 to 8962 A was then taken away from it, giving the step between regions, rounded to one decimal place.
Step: -0.4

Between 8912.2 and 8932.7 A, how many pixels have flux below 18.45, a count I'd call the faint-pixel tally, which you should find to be 7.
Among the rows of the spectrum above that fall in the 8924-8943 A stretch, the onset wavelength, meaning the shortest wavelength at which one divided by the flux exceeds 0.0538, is 8925.51 A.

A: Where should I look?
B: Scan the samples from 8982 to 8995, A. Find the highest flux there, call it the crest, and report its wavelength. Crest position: 8985.31 A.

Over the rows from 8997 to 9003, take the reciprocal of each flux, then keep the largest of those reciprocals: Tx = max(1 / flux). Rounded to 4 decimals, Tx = 0.0588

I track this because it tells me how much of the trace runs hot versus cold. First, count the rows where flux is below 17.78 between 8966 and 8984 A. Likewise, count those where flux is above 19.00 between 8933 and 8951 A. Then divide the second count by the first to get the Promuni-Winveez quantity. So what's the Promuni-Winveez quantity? 5.0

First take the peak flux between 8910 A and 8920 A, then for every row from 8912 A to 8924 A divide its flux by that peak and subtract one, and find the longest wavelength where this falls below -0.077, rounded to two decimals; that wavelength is 8923.45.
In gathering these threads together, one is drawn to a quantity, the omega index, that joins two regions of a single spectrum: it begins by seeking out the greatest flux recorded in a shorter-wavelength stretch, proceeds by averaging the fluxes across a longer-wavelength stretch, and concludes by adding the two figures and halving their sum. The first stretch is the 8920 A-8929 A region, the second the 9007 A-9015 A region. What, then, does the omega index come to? 18.4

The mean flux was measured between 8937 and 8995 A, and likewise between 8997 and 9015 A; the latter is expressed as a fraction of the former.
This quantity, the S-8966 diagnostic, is 1.00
